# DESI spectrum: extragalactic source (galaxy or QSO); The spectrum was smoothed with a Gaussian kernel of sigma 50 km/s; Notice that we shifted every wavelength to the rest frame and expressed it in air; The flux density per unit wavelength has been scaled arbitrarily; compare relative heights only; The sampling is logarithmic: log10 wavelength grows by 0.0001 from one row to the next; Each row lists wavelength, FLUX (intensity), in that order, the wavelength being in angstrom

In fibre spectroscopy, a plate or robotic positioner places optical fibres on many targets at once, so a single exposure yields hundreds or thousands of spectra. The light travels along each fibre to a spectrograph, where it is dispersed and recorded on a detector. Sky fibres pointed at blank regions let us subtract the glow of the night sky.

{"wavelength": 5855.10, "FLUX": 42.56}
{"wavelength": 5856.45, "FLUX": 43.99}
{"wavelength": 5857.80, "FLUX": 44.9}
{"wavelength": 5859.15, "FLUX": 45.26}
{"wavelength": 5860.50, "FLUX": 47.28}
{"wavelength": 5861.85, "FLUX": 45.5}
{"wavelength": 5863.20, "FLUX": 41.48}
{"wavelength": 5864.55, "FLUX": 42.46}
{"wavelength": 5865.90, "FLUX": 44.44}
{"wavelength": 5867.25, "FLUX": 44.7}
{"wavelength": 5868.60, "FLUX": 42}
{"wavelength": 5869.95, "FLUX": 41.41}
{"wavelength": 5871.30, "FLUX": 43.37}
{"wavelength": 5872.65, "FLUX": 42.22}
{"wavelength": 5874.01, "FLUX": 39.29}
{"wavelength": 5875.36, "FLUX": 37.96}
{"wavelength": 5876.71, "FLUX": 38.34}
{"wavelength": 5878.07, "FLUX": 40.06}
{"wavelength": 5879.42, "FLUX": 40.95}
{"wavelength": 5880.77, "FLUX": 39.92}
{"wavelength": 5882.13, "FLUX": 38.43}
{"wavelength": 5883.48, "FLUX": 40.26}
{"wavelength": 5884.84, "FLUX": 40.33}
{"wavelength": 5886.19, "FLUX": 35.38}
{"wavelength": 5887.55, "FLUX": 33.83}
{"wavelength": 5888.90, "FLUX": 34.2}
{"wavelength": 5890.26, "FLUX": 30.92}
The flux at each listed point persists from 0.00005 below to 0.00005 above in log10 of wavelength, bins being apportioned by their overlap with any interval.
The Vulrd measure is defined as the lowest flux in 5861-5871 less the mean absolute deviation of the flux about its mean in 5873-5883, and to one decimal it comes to 40.5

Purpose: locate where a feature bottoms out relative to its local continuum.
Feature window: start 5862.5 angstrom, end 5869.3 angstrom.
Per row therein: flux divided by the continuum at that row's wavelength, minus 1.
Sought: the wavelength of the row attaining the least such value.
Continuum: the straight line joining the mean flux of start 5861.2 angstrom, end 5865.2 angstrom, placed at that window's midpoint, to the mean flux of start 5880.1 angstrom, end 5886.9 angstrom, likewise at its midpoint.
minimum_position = 5863.20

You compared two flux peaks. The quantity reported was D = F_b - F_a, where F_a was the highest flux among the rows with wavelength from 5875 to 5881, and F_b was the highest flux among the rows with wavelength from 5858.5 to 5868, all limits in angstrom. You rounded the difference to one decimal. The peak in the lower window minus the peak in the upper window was 6.3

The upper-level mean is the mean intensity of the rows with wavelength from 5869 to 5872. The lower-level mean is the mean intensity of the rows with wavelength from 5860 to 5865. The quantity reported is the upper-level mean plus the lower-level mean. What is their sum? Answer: 86.6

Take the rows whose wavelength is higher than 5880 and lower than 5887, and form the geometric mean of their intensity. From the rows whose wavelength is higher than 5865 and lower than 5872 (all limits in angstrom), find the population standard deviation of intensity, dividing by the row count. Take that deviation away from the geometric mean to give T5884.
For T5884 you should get 37.5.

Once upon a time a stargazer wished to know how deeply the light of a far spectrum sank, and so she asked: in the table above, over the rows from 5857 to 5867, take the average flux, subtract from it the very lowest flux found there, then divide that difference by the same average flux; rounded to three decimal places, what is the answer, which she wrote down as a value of 0.067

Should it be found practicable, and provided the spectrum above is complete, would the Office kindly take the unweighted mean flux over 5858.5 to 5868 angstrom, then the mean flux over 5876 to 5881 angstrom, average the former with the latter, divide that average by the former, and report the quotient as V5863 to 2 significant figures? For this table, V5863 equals 0.95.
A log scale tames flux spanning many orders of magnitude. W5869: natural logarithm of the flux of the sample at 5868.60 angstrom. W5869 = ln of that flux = 3.74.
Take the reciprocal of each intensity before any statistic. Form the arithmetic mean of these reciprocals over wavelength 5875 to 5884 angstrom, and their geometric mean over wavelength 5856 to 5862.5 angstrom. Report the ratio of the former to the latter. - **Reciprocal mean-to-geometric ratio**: 1.15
